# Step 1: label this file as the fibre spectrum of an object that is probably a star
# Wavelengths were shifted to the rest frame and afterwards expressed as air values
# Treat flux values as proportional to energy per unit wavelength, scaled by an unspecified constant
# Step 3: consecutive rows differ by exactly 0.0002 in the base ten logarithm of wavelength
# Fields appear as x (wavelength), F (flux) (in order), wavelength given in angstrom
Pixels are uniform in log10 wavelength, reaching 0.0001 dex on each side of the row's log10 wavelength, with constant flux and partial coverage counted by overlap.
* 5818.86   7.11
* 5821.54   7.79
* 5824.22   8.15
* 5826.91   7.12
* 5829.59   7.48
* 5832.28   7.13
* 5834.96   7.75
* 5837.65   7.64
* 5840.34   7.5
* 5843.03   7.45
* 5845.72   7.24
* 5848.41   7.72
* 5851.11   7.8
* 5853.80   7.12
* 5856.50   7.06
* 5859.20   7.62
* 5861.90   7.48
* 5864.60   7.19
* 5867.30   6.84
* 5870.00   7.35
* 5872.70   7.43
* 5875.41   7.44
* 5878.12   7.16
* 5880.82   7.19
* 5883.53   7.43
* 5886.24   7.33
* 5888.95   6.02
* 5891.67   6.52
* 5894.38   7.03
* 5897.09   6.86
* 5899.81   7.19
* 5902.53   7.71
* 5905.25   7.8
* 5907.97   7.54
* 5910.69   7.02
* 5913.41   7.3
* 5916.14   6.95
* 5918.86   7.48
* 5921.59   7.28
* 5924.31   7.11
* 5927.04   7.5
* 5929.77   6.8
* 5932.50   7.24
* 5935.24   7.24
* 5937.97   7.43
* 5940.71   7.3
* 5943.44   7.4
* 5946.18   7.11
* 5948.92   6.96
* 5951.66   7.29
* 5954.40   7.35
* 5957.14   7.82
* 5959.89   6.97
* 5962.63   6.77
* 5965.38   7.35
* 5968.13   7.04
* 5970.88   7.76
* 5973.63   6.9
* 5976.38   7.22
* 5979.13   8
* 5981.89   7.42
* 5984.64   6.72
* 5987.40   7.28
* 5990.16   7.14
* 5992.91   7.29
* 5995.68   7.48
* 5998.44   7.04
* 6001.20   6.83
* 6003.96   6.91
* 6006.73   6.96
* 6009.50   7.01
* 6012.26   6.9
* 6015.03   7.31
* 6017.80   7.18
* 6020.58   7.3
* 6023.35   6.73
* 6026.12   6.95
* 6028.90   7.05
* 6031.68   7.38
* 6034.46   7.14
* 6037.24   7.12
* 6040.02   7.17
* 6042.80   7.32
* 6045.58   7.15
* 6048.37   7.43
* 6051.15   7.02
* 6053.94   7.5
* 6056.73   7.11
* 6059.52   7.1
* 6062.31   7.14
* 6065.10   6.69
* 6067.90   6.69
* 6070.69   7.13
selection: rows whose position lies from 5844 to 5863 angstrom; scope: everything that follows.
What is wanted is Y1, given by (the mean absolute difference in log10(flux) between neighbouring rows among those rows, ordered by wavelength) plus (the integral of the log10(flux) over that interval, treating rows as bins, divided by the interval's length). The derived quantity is 0.890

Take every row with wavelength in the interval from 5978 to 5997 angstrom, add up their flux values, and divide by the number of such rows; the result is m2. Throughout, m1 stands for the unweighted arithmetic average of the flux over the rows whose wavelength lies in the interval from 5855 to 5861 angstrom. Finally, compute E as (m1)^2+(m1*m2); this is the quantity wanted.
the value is 108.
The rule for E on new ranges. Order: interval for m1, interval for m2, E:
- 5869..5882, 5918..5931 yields 106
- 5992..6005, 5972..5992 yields 102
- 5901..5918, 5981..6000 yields 108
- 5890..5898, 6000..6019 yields 94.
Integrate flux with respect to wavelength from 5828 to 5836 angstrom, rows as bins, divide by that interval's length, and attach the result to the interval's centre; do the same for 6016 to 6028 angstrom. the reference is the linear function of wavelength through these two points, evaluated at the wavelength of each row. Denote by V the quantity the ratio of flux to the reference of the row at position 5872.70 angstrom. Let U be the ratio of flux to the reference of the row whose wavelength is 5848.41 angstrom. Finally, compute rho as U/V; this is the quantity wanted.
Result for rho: 1.03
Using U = 1.04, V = 1.01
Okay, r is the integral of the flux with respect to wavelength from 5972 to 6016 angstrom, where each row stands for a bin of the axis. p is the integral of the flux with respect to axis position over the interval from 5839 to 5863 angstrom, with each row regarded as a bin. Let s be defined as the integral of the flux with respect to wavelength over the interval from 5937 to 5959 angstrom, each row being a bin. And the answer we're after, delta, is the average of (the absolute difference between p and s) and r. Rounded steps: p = 179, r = 315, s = 161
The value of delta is 166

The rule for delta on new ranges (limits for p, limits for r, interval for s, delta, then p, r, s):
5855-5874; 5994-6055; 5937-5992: 348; 138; 435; 399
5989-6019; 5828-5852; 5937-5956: 128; 213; 180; 138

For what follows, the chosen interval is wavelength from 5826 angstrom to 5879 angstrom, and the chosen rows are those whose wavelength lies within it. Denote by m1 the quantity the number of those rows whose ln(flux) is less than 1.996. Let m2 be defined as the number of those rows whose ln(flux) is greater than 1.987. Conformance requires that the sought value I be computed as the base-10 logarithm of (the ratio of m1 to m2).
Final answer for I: -0.1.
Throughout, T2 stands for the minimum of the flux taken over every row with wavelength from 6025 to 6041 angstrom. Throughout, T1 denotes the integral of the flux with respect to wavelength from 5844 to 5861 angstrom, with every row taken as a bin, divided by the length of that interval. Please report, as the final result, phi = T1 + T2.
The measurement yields 14.4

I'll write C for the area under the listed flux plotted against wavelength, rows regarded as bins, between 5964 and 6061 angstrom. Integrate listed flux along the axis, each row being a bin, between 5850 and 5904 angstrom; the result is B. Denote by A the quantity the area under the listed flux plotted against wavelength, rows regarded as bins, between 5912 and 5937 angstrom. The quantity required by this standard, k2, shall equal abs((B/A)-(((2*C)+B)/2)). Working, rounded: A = 180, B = 388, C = 696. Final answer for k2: 888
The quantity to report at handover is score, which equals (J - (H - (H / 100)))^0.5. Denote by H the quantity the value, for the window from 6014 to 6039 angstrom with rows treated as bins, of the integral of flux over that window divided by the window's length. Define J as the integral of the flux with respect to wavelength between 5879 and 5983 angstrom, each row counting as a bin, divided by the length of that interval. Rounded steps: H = 7.12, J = 7.23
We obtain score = 0.4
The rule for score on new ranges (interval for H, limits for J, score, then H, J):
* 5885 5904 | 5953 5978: 0.6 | 6.95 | 7.25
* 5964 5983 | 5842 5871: 0.2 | 7.38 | 7.35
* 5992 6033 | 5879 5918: 0.4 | 7.08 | 7.14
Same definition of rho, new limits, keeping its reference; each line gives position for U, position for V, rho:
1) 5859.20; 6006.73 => 1.05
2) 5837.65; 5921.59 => 1.03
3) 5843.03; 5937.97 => 0.98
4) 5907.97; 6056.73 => 1.02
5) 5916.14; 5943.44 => 0.93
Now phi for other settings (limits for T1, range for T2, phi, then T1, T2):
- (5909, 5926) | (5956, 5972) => 14.0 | 7.21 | 6.77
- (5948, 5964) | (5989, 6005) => 14.0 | 7.20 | 6.83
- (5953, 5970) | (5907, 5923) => 14.2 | 7.23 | 6.95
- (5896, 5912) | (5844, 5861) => 14.4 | 7.36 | 7.06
